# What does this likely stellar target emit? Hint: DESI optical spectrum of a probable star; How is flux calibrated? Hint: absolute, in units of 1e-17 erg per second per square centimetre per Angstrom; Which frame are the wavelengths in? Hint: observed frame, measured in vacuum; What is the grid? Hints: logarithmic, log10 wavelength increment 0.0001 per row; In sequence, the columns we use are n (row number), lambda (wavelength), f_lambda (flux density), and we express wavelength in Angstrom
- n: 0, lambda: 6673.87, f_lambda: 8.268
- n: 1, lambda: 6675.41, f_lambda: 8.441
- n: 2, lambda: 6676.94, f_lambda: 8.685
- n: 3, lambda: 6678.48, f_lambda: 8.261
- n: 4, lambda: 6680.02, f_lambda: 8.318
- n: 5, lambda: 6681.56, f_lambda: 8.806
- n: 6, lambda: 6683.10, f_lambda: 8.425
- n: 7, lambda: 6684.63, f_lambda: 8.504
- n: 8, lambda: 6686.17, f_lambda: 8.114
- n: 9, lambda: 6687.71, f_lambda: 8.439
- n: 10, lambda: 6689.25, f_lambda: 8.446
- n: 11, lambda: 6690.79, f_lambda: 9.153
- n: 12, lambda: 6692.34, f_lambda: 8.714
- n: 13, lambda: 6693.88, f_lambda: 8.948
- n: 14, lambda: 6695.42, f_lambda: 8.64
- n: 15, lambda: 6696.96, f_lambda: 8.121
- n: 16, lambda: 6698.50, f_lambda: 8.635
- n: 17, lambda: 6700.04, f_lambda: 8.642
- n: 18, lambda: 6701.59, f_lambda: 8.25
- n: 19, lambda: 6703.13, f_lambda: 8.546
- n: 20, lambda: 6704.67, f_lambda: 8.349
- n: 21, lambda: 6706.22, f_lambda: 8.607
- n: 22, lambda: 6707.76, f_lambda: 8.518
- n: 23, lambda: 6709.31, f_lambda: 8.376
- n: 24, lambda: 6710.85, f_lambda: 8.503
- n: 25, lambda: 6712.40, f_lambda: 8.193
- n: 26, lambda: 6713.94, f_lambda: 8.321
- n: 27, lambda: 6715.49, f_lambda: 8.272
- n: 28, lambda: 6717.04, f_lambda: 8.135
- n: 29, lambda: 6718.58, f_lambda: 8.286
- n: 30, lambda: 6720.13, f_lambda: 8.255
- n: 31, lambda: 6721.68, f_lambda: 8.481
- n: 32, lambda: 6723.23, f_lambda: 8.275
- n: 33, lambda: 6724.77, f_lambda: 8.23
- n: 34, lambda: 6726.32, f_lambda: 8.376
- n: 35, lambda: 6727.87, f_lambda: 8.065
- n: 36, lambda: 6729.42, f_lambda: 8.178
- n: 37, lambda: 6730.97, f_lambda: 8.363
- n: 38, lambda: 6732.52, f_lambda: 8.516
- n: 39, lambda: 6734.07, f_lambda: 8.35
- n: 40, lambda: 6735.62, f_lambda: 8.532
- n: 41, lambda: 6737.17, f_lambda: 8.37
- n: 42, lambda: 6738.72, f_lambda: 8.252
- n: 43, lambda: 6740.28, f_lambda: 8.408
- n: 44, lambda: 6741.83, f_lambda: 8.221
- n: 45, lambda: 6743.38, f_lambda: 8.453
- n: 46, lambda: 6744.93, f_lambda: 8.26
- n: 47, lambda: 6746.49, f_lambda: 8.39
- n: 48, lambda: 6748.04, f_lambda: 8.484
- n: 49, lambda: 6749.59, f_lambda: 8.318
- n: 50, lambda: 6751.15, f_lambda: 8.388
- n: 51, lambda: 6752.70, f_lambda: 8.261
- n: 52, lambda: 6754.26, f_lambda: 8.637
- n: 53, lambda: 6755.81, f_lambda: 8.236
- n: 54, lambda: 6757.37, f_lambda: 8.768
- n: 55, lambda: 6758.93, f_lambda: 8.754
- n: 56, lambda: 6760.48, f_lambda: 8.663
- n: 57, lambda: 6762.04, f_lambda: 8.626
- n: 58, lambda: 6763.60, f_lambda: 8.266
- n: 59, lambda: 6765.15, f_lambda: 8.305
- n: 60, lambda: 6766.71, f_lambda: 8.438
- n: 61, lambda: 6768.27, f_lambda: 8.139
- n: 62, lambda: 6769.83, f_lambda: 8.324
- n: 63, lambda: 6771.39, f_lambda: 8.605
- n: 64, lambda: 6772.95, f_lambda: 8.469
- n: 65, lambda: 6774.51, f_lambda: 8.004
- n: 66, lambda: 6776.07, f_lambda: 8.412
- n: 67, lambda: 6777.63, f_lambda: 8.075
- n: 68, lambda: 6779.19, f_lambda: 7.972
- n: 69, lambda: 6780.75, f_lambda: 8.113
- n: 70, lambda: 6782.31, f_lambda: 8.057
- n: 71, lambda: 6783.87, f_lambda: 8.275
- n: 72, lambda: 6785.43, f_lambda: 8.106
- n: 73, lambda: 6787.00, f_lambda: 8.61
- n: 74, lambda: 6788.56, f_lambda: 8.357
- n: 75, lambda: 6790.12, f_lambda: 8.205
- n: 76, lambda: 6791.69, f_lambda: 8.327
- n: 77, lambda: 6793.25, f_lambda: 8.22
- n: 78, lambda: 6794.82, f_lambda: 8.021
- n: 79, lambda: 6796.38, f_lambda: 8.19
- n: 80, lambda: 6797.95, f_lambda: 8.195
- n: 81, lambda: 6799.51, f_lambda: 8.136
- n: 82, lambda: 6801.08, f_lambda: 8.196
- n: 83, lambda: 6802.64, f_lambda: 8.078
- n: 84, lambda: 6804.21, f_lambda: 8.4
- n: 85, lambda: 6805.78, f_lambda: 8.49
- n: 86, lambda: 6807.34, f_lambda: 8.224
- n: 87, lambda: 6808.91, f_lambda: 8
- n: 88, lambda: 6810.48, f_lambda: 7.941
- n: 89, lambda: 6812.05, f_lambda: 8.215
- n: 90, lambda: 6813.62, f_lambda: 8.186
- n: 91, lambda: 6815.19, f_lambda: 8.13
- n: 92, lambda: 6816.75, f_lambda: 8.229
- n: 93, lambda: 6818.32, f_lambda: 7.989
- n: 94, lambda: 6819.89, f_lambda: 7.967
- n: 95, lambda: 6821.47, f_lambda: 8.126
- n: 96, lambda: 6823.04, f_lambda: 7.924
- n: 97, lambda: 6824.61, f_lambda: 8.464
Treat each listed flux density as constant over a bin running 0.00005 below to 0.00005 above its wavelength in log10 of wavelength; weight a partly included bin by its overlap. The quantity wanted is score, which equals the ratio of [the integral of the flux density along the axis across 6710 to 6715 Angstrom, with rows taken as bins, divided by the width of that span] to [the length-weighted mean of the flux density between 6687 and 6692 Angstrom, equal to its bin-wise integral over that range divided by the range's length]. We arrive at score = 0.962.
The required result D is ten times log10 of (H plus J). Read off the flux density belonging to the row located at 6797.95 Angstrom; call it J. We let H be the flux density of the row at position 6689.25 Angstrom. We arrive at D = 12.2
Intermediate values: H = 8.446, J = 8.195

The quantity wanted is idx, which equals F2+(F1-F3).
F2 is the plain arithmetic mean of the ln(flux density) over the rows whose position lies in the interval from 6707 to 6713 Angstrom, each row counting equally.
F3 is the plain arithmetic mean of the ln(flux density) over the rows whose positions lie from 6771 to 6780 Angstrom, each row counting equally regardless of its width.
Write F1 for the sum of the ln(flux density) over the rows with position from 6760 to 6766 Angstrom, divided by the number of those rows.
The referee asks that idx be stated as 2.153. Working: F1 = 2.14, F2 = 2.128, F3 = 2.11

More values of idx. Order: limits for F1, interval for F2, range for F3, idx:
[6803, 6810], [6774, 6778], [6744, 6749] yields 2.087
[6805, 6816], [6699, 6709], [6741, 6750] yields 2.116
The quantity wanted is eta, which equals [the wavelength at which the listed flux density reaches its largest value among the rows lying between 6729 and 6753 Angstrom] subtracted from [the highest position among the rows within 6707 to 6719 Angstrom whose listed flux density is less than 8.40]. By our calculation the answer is -17.0 Angstrom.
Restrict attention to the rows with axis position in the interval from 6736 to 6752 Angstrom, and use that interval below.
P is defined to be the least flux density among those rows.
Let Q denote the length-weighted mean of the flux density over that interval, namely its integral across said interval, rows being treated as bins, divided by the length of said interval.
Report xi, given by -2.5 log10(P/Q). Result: 0.018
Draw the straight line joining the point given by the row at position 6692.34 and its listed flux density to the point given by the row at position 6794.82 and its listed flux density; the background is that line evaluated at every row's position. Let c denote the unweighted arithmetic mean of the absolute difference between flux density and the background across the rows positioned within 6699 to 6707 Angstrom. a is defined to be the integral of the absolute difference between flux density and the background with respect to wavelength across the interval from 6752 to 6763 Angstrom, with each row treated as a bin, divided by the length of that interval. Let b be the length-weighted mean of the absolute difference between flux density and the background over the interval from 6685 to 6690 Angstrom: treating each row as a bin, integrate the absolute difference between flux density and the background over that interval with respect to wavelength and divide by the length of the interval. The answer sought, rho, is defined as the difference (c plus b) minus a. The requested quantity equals 0.25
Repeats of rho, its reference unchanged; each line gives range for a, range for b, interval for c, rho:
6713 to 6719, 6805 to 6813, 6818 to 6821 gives 0.07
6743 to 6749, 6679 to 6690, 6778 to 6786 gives 0.33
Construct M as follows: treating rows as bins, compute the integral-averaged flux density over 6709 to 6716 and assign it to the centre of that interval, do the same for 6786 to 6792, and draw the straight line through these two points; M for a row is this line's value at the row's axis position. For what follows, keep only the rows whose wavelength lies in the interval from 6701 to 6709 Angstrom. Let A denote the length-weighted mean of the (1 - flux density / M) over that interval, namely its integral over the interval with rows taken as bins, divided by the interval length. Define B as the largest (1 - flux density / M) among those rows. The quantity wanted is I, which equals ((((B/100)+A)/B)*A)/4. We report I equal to 0.005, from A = -0.015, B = 0.0098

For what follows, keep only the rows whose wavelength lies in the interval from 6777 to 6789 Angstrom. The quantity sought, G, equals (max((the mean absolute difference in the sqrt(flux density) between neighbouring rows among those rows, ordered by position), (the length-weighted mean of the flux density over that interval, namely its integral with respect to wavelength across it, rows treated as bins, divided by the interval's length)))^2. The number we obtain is 67.2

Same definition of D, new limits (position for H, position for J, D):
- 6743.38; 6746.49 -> 12.3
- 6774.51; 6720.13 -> 12.1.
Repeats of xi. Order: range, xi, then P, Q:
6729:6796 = 0.049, 7.972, 8.34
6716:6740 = 0.033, 8.065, 8.31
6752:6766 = 0.034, 8.236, 8.50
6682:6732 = 0.047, 8.065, 8.42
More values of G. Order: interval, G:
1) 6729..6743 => 69.9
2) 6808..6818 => 65.8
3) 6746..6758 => 71.1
